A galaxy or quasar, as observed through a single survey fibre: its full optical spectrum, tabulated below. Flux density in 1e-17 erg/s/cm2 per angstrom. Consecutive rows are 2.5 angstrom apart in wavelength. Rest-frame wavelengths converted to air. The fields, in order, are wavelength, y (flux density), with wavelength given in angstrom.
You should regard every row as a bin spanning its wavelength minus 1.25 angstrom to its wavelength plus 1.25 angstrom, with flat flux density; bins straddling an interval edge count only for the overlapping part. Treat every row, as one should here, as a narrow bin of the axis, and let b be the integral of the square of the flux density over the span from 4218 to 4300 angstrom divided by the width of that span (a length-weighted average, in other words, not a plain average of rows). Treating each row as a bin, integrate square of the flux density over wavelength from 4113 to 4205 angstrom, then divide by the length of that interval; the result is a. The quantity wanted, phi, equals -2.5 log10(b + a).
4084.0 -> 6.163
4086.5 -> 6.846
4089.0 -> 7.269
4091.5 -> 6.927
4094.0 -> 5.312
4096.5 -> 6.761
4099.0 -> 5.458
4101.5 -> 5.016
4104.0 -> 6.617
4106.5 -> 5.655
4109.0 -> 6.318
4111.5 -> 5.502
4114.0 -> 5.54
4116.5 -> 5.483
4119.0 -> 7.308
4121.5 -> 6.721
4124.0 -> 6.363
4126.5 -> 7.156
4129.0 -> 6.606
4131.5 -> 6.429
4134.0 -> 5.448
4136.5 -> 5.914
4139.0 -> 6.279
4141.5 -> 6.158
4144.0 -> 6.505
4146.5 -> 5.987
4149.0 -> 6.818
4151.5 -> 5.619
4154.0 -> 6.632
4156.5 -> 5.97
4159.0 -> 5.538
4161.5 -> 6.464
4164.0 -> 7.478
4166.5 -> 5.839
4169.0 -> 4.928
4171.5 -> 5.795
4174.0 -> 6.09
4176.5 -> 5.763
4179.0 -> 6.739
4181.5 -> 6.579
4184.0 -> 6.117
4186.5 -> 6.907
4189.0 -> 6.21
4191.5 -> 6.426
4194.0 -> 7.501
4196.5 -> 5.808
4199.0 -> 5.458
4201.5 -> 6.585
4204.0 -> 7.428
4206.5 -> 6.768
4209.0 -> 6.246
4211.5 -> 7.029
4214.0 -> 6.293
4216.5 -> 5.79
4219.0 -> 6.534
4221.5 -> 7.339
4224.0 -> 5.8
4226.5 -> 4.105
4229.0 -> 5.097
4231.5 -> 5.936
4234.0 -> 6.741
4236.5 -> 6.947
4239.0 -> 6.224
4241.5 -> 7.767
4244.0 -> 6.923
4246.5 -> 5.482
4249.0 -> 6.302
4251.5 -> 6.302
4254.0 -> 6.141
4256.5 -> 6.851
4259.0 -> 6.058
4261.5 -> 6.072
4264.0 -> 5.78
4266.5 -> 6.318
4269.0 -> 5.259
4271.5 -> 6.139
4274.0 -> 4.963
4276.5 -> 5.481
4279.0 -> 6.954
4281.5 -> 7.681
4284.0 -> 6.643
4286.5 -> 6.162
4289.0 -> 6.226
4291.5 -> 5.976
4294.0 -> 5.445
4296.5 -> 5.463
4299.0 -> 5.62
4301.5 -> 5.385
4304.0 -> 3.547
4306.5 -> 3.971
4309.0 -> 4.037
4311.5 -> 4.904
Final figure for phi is -4.73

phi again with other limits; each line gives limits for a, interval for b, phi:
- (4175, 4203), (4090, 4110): -4.73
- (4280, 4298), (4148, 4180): -4.72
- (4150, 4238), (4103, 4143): -4.74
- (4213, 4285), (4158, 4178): -4.70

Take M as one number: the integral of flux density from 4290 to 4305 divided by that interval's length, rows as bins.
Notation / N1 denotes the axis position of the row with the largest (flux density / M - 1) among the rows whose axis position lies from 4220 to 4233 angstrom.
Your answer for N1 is 4221.5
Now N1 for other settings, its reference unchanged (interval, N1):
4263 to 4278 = 4266.5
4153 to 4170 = 4164.0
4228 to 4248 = 4241.5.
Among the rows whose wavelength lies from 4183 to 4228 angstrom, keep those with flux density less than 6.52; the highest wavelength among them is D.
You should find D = 4226.5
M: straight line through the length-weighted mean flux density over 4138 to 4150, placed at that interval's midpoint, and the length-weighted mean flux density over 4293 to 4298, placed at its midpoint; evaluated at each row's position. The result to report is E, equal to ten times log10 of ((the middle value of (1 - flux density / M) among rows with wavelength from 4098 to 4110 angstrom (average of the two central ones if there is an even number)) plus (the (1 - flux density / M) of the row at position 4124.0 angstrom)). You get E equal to -8.2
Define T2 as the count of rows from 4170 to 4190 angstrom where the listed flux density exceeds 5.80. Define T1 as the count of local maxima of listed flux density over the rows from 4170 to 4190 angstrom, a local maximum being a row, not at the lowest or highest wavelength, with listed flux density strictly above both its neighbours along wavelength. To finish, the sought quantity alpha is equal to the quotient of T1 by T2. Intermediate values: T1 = 3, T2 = 6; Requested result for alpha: 0.50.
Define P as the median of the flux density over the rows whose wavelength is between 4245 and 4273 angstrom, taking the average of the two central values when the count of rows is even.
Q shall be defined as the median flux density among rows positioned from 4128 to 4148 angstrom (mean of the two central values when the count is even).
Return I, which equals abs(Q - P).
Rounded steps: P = 6.14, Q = 6.22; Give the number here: 0.08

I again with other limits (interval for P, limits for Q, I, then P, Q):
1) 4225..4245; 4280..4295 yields 0.29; 6.48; 6.19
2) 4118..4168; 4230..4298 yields 0.23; 6.40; 6.16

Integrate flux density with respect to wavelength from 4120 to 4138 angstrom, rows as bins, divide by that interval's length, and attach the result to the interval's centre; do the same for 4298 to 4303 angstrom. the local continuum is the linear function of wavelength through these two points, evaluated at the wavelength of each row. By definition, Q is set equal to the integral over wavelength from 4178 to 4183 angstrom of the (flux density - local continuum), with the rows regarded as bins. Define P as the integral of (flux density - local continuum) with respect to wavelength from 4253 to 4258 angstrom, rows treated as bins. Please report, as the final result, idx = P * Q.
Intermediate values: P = 4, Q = 2.7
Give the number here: 11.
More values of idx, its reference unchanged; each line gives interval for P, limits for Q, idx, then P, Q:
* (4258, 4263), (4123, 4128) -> 4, 2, 1.8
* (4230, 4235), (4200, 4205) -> 11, 2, 4.7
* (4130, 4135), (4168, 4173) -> 7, -2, -3.6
